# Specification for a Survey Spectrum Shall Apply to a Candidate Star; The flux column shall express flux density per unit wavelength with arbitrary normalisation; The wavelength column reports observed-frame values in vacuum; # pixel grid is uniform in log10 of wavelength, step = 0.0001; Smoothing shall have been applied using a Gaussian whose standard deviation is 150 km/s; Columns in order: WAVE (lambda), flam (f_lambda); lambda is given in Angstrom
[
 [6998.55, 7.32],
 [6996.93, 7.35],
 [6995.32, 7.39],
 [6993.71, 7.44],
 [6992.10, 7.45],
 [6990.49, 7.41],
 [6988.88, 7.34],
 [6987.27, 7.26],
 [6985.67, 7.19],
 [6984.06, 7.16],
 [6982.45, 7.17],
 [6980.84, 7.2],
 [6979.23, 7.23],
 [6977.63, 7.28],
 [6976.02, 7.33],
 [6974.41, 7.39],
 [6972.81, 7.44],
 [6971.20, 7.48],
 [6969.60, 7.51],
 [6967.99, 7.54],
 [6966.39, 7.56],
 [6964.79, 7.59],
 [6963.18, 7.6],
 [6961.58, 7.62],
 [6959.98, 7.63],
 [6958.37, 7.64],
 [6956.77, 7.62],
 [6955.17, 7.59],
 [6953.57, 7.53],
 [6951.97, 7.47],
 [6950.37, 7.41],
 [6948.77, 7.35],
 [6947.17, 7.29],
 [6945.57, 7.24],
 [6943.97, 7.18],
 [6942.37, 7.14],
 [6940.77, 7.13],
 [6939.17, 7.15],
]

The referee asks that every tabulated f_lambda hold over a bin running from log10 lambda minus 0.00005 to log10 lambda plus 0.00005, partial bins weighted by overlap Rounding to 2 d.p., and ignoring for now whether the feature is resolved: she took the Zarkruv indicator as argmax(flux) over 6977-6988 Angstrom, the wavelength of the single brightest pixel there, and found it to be 6977.63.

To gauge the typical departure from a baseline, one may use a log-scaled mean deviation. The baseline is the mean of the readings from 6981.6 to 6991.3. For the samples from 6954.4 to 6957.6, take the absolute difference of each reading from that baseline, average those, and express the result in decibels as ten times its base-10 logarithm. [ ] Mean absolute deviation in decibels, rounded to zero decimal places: -5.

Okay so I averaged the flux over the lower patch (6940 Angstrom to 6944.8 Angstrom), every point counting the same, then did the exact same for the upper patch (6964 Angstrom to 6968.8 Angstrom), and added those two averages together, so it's 14.71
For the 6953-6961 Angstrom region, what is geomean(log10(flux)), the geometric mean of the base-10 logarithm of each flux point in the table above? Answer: 0.881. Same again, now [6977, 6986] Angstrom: 0.858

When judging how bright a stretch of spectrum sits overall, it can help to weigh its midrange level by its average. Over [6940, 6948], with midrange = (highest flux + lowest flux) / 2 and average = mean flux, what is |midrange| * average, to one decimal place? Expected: 51.9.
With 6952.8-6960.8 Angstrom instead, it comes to 57.7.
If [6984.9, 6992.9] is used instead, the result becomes 53.7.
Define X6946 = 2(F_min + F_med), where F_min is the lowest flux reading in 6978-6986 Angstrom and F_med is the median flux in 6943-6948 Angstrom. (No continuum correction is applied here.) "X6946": 28.8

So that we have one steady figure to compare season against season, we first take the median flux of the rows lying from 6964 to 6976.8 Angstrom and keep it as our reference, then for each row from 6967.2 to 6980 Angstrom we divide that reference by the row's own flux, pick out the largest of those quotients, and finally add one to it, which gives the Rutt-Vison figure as 2.037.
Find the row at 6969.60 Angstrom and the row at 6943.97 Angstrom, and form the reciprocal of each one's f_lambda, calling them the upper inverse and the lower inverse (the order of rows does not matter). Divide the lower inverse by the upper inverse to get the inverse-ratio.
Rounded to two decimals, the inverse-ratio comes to 1.05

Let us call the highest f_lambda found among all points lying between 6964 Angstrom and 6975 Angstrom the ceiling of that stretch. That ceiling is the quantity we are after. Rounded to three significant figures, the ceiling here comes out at 7.59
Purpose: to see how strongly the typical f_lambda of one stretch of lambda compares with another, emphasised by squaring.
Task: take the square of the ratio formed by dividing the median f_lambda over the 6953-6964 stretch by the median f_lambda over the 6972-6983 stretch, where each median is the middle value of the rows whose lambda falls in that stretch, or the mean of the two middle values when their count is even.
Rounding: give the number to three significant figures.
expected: 1.10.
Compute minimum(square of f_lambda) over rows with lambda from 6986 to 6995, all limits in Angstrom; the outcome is 52.7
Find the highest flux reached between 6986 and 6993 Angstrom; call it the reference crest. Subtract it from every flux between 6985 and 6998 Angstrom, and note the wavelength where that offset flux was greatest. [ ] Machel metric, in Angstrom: 6992.10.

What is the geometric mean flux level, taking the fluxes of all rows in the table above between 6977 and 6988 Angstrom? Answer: 7.21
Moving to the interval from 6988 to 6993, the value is 7.40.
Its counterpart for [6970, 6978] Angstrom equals 7.38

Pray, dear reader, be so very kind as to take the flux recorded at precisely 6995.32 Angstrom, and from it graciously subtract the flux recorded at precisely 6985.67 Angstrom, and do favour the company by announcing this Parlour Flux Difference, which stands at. 0.200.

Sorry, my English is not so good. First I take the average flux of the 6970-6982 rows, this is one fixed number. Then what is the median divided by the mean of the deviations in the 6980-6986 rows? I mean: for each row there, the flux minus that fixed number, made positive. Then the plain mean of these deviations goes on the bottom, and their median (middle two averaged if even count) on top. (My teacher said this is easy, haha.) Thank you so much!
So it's 1.00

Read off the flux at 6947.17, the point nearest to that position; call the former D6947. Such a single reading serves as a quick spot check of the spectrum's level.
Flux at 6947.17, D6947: 7.29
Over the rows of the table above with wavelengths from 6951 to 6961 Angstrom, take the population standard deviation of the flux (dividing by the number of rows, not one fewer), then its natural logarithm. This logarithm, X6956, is -2.8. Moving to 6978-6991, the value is -2.5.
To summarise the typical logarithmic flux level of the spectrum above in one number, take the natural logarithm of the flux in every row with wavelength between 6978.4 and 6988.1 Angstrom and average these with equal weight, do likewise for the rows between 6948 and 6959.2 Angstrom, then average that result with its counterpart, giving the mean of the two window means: 1.996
